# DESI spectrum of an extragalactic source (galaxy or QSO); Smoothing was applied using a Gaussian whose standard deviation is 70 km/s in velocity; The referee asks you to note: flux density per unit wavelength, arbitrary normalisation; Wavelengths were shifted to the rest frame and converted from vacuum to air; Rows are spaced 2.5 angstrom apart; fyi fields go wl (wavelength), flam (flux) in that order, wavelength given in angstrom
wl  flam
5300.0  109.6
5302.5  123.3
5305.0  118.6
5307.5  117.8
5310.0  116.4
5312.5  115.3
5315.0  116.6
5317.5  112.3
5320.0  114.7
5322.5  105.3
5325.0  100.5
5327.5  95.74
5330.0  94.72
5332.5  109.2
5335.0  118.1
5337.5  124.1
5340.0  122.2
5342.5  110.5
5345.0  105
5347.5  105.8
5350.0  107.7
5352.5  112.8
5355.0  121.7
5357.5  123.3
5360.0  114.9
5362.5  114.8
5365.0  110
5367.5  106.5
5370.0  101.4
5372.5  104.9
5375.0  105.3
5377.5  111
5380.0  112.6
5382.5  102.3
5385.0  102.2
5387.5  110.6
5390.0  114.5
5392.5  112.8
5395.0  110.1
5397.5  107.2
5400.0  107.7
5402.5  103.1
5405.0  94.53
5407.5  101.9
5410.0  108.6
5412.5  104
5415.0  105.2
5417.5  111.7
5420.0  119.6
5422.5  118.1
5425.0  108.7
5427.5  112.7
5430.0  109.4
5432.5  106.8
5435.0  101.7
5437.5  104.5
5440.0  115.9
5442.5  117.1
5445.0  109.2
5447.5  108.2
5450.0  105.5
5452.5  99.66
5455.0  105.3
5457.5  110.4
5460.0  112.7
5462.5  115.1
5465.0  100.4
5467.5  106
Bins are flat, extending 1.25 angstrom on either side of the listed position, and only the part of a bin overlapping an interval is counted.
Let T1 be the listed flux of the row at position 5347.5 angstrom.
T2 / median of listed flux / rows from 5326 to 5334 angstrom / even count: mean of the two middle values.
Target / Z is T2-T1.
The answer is -10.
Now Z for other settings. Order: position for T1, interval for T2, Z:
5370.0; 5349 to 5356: 11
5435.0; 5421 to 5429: 11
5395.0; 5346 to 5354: -2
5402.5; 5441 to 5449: 6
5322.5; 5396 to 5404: 2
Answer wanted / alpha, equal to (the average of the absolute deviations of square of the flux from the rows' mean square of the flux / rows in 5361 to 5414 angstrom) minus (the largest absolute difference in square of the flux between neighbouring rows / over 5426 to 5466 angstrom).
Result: -2287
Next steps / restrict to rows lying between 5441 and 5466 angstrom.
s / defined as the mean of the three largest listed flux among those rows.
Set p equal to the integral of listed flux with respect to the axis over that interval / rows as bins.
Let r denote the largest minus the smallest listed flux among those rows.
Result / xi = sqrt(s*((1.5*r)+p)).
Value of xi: 561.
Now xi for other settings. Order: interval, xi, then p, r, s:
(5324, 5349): 579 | 2716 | 29.4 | 121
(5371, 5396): 556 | 2714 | 12.3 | 113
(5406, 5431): 569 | 2746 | 17.7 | 117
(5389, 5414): 550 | 2659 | 20.0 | 112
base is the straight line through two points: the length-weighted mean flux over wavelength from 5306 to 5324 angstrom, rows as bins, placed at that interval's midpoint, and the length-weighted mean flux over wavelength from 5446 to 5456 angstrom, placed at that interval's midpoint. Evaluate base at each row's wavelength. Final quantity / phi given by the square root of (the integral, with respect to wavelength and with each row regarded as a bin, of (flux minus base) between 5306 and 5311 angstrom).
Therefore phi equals 4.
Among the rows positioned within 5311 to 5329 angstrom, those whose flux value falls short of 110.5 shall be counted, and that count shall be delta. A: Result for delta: 3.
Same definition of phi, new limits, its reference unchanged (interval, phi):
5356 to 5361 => 6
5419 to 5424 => 8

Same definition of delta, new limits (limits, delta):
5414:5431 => 3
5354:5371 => 3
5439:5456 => 5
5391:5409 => 6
